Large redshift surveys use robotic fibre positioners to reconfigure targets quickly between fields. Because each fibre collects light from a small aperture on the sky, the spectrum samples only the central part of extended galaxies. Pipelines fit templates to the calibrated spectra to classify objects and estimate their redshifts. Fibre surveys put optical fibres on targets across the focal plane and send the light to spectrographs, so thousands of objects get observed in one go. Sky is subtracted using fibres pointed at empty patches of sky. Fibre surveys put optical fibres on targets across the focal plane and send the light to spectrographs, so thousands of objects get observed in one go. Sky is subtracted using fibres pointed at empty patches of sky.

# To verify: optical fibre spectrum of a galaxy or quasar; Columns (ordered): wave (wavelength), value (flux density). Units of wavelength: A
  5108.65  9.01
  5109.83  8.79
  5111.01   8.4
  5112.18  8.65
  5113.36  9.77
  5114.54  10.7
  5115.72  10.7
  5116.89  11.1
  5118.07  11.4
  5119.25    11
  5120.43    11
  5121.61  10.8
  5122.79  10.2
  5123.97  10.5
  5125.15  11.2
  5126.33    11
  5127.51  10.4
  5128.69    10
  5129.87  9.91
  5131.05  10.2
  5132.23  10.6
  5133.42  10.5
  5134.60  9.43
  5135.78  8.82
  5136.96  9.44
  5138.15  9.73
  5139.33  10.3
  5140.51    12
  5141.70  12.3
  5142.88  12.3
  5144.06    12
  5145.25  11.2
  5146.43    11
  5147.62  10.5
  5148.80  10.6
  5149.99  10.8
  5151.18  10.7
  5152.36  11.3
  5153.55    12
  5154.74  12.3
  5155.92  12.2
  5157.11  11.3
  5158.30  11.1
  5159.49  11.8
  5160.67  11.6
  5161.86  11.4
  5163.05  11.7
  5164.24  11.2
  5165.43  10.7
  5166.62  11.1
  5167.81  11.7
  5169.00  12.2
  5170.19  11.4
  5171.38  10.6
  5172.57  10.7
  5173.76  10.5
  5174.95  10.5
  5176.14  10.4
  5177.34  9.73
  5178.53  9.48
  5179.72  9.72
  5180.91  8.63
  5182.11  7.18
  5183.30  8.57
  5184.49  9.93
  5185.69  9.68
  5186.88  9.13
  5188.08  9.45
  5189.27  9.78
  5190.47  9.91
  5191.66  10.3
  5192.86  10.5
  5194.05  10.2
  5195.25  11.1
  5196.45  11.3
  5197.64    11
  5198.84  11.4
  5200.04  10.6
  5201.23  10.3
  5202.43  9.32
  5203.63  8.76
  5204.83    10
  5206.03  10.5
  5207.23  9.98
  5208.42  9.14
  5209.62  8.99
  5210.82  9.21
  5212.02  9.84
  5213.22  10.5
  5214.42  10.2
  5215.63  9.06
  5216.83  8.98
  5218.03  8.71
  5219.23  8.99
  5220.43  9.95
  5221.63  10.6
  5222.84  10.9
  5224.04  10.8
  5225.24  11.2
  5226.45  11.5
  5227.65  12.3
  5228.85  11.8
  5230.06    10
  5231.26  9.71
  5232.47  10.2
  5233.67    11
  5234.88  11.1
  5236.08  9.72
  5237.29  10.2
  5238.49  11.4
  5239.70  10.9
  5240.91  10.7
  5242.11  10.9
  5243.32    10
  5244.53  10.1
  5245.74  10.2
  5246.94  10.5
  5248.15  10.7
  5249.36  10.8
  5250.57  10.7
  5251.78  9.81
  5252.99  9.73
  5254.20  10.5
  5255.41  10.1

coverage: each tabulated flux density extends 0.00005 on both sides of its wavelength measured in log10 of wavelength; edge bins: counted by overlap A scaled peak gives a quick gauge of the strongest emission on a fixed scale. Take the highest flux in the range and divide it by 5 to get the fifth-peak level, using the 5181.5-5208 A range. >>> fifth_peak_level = 2.3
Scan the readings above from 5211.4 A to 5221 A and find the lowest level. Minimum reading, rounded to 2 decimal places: 8.71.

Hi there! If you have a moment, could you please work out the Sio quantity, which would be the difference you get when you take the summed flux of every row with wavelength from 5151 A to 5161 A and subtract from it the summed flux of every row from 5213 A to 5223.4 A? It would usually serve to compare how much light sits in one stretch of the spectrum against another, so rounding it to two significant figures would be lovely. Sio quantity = 16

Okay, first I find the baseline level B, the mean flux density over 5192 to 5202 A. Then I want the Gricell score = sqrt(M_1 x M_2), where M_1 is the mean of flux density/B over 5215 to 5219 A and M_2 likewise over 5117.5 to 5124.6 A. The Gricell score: 0.91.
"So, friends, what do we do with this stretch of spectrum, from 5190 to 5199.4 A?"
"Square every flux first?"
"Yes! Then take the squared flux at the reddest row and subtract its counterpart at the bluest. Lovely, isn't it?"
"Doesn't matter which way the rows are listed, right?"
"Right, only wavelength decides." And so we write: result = 32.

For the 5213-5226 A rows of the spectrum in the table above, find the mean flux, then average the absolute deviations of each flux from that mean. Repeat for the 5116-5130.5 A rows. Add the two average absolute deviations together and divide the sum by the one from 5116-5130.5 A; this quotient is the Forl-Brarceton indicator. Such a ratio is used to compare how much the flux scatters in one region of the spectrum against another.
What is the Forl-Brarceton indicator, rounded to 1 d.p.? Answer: 2.8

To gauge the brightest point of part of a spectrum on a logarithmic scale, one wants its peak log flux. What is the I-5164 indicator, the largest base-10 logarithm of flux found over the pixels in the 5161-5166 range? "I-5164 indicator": 1.07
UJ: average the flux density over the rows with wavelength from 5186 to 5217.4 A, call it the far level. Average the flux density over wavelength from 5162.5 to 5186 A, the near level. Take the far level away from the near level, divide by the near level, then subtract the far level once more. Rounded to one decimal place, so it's -9.9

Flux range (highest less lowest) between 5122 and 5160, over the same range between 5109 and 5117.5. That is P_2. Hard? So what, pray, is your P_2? 1.29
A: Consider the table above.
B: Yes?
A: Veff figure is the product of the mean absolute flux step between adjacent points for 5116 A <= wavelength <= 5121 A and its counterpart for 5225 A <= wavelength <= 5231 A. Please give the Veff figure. 0.20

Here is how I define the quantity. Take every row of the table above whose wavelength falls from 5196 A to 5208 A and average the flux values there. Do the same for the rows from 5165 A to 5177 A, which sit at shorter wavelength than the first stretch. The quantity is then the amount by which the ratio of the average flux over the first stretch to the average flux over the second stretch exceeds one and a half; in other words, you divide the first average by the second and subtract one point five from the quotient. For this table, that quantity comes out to -0.560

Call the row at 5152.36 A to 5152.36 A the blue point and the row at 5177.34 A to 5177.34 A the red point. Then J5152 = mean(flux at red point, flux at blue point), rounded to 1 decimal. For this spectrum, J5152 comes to 10.5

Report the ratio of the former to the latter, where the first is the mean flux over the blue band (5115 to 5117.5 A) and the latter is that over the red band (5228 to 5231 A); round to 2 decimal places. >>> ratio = 1.00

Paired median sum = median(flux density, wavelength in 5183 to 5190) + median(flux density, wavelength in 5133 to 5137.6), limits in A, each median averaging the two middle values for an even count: 19.0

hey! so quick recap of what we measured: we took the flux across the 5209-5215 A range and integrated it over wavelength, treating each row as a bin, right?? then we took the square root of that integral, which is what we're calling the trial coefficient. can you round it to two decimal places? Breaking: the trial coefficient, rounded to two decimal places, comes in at 7.65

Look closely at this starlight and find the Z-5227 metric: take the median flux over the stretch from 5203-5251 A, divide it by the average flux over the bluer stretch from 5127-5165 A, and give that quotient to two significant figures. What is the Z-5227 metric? 0.93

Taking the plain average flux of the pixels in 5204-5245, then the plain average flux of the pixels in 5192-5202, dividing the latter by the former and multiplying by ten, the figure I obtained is 10.5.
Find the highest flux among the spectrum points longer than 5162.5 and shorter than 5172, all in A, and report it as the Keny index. 12.2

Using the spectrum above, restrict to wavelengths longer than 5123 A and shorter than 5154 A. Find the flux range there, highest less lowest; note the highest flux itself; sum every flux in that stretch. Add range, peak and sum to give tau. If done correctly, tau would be 295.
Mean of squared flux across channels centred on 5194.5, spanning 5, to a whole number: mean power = 116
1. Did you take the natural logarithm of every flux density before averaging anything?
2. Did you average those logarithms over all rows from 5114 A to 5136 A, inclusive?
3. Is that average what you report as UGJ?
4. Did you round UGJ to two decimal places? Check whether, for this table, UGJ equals 2.35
